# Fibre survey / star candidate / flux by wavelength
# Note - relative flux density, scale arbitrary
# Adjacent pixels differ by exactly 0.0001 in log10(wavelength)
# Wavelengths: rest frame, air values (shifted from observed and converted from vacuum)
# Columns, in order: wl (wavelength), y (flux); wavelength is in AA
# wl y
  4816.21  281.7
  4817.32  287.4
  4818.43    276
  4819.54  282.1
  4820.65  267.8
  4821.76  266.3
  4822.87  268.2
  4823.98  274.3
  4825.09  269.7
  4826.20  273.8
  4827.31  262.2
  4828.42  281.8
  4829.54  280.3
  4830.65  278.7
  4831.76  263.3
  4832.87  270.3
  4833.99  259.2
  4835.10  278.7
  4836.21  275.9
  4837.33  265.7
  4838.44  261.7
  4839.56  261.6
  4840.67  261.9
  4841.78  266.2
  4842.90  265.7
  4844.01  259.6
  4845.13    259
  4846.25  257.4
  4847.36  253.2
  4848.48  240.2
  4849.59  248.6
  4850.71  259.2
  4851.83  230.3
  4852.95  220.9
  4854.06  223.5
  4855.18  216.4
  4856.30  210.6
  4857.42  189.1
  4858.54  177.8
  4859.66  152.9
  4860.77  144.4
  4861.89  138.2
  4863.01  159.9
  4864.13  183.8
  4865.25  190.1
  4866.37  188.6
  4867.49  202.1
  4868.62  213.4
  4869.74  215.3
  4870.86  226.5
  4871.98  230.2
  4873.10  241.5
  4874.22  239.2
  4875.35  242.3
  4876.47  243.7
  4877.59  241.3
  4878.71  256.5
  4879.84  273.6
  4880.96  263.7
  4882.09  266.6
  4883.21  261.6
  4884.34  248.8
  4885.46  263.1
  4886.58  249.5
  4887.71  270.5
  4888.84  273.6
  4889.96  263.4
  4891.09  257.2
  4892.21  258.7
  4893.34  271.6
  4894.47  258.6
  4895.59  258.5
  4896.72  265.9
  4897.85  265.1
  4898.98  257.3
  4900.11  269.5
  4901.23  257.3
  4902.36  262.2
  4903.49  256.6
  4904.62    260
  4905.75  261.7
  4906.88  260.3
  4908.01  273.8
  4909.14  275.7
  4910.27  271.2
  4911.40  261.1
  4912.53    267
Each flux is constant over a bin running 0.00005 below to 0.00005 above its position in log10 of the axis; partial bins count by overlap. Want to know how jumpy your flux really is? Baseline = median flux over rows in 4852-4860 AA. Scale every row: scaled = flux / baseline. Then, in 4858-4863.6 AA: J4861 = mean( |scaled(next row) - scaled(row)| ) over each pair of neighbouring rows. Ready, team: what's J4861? 0.07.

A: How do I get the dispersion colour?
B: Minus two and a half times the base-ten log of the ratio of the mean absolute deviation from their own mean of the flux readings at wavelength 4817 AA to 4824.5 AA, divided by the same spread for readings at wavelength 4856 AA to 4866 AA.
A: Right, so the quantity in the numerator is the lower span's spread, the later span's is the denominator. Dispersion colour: 1.3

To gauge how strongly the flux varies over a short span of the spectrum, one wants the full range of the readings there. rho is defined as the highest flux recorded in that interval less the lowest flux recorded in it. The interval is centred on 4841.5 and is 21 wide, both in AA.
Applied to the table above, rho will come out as 48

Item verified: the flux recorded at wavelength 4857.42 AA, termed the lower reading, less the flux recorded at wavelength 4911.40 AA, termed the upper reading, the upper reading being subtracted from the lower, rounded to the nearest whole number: -72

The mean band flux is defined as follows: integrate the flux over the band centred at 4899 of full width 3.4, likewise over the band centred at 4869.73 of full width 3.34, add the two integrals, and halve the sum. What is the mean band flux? 814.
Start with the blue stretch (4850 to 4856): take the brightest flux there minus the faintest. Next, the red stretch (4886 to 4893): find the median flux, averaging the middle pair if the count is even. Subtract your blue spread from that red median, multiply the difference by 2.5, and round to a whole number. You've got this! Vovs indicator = 546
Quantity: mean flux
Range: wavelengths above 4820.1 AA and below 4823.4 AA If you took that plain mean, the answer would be 267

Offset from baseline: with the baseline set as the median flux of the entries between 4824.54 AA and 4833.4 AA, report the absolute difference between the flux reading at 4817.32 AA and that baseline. 15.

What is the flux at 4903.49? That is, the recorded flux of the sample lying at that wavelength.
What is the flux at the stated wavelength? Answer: 256.6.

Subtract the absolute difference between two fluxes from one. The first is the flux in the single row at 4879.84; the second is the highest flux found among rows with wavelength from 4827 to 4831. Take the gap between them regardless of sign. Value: -7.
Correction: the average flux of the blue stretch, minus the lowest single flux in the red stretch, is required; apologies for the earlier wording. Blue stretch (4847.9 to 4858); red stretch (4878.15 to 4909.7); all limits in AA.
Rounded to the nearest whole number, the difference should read -22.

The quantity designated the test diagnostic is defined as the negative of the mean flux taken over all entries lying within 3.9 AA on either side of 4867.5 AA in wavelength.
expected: -203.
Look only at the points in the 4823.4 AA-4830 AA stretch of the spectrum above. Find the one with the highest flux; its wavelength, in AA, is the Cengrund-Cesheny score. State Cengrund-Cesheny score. 4828.42 AA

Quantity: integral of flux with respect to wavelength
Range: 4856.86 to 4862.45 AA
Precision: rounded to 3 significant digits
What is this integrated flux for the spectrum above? 898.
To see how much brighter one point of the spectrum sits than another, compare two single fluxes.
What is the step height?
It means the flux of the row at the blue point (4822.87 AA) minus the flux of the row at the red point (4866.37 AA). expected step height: 80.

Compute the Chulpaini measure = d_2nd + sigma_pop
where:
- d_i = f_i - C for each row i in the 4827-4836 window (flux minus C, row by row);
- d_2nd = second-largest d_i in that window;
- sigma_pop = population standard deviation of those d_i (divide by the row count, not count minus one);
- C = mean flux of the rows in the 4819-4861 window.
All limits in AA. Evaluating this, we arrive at 39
